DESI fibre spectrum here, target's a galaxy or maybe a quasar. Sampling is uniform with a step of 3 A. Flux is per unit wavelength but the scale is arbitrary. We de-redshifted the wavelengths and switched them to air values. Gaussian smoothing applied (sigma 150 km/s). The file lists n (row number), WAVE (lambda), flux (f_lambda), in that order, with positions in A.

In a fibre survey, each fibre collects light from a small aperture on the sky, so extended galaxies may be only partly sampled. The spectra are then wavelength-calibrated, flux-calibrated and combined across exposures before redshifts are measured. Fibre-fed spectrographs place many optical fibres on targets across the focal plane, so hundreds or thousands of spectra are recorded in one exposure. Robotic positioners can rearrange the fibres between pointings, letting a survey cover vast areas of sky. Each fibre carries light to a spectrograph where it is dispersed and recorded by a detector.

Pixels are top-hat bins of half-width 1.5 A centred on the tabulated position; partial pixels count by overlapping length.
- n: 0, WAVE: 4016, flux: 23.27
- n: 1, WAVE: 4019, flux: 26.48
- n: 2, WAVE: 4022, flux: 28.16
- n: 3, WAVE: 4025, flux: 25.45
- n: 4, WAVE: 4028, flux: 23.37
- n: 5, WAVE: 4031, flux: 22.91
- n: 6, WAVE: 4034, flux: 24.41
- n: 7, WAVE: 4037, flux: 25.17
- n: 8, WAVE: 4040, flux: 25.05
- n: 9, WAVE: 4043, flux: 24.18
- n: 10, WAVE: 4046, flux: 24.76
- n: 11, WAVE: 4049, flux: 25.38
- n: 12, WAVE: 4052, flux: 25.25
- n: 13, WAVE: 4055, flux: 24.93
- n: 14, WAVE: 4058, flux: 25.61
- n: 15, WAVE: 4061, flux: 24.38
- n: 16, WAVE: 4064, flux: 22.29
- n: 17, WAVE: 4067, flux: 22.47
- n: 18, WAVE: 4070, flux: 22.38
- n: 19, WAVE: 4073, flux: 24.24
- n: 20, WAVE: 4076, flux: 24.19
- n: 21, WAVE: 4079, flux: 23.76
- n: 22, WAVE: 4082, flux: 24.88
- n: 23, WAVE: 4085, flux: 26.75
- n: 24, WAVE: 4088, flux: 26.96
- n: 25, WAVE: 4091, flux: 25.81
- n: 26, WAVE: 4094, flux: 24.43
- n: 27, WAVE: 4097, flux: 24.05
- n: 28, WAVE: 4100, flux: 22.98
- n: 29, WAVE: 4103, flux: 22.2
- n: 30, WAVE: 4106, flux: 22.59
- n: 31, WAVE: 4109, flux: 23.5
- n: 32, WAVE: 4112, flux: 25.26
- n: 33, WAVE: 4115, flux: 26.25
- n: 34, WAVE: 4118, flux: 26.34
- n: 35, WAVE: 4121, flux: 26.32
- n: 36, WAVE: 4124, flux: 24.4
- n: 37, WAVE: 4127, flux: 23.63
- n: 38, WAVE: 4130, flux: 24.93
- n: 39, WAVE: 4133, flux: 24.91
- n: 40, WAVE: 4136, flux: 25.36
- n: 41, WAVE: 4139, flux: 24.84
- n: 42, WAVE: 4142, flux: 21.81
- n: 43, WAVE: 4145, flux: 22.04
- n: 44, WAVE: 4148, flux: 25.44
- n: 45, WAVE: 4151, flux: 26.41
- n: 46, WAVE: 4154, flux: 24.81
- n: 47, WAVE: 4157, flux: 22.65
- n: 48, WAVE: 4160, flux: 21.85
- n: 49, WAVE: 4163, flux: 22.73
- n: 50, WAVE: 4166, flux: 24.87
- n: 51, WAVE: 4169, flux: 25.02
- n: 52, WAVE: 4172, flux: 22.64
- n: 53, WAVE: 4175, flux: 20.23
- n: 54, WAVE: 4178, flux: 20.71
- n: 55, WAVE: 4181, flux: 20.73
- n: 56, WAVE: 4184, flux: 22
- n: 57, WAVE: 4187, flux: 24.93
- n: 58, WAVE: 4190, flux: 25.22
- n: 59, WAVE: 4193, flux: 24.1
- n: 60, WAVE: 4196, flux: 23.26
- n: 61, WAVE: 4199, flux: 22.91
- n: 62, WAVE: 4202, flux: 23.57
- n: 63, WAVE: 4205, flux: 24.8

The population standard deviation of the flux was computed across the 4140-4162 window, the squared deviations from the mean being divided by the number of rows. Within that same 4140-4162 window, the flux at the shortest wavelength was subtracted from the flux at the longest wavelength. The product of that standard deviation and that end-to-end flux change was 0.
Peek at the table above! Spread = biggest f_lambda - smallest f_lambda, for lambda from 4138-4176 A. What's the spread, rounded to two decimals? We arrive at 6.18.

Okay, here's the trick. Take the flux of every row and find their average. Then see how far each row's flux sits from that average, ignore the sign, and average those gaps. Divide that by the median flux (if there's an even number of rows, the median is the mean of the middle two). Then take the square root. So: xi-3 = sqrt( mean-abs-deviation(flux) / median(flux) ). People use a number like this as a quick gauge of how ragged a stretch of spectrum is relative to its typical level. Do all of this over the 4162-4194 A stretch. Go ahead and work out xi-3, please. 0.27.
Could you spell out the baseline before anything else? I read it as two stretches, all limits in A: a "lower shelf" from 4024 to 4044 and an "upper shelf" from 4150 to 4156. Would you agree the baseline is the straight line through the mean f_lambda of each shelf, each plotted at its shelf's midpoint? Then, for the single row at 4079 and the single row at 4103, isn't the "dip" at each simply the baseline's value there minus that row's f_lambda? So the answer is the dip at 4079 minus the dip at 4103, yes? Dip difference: -1.8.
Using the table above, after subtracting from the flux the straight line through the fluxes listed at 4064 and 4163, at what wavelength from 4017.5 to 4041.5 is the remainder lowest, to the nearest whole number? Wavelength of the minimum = 4031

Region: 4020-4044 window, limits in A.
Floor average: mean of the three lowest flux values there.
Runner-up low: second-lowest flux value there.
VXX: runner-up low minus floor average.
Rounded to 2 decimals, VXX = -0.12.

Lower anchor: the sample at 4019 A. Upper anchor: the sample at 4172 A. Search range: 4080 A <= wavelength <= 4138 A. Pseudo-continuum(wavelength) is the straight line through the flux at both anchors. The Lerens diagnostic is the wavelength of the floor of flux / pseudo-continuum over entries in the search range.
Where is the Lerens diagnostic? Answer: 4103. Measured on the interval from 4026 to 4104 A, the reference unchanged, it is 4031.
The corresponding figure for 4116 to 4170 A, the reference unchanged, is 4142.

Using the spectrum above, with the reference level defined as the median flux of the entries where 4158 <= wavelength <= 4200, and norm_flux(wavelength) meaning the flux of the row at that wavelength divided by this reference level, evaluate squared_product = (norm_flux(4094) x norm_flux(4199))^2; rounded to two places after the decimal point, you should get 1.16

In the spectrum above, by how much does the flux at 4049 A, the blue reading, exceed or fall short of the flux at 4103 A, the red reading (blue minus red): 3.2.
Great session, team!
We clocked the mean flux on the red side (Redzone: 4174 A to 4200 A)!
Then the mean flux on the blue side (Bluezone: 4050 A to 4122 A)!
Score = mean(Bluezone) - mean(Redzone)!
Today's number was 1.8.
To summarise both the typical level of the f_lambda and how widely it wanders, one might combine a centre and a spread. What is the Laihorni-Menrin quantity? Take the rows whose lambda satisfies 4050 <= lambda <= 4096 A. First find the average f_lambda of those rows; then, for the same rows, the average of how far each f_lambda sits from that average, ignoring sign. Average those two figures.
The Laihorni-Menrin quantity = 12.83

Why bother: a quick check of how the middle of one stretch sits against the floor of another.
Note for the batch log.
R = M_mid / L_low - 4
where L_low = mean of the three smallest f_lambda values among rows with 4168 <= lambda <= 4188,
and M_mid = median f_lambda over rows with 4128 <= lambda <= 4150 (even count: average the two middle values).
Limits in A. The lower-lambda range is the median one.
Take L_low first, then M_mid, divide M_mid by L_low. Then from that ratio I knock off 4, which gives -2.79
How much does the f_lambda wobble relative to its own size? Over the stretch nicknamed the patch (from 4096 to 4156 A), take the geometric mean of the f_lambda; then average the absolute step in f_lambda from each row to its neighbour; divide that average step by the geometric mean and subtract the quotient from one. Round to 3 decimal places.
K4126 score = 0.956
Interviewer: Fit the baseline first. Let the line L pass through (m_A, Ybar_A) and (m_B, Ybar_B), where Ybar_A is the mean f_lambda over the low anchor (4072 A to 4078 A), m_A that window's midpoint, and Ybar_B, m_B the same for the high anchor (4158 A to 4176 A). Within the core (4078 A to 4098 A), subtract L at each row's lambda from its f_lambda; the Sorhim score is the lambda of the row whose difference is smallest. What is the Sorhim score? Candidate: 4079 A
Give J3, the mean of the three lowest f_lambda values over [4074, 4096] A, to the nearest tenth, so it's 24.1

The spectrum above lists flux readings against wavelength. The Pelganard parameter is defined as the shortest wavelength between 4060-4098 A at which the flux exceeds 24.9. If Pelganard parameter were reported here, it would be 4085 A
